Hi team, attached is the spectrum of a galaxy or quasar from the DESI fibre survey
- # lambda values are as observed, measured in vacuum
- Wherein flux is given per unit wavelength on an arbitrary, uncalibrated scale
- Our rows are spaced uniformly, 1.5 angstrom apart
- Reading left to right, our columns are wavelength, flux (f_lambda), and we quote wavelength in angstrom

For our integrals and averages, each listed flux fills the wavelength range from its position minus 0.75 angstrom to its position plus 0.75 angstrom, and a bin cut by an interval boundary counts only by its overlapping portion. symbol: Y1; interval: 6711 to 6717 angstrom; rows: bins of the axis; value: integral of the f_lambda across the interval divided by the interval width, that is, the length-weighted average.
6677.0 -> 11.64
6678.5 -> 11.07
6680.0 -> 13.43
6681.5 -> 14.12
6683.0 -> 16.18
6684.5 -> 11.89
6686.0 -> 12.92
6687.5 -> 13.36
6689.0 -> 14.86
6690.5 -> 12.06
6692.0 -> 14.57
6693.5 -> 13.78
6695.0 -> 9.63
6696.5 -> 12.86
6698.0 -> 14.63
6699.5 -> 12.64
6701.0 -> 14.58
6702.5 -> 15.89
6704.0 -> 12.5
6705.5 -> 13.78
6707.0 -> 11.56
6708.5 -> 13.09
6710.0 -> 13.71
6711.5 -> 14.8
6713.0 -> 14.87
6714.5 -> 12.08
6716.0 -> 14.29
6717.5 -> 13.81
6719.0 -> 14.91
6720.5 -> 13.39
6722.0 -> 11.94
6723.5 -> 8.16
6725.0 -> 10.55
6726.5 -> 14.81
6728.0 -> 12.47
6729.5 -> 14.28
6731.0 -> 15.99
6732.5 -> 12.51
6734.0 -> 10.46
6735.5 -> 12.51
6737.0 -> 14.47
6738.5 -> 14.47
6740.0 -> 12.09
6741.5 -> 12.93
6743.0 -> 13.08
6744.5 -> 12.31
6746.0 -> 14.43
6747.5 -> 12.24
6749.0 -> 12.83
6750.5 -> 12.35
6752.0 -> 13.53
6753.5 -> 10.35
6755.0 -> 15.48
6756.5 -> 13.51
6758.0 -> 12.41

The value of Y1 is 14.0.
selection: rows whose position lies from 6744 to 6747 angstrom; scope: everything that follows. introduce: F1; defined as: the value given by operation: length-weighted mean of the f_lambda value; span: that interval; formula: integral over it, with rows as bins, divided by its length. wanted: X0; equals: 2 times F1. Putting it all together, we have 27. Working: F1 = 13.4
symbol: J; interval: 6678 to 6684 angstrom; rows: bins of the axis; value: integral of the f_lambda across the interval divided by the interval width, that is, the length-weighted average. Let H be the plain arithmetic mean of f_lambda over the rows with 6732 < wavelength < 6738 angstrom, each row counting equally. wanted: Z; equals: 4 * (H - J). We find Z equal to -5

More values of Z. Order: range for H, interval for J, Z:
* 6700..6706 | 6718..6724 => 7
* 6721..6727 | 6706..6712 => -8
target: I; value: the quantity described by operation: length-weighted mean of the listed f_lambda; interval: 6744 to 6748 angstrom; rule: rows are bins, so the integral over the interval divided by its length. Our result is 13.1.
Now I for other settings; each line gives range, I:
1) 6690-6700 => 12.9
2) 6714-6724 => 12.8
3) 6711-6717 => 14.0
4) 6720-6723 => 12.2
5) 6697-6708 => 13.6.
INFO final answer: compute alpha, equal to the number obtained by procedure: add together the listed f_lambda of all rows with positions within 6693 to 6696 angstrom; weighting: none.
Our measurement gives 23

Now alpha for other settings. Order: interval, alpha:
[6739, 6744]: 38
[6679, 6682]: 28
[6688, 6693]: 41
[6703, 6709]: 51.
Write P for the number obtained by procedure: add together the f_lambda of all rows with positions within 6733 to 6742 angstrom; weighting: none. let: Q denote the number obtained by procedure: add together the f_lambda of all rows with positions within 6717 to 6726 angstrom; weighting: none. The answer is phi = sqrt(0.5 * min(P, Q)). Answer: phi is 6.03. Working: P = 77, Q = 73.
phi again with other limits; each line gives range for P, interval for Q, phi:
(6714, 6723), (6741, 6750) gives 6.24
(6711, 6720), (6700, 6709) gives 6.38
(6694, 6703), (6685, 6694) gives 6.33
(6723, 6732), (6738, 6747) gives 6.17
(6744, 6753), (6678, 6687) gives 6.23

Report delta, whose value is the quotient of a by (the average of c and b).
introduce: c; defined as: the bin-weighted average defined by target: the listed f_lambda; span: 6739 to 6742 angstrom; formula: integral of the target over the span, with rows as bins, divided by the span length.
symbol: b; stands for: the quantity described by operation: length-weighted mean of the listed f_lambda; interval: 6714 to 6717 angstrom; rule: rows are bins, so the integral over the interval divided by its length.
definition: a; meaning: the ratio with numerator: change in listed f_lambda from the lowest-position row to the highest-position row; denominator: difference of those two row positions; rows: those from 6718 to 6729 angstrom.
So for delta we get -0.021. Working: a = -0.27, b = 13.3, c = 12.6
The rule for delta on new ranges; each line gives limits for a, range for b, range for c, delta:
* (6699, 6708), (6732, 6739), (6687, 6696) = -0.011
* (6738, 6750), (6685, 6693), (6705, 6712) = -0.012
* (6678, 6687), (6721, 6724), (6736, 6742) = 0.021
